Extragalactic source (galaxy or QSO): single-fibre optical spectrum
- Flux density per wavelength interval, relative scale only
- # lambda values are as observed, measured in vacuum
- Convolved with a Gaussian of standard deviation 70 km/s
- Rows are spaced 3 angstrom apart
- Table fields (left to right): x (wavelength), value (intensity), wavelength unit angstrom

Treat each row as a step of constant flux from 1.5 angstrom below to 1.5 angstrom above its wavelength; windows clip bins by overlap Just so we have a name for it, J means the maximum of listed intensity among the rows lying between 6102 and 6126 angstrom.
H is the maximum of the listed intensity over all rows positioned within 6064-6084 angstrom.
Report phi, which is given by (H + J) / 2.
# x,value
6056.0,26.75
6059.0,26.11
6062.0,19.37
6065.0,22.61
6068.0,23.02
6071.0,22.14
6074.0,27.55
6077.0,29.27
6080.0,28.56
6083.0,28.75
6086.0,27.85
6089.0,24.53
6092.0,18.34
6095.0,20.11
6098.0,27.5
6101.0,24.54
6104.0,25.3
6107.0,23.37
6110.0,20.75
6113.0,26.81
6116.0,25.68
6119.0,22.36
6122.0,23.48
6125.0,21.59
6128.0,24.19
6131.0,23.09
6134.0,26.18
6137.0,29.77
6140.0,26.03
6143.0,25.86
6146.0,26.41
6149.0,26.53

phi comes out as 28.0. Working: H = 29.27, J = 26.81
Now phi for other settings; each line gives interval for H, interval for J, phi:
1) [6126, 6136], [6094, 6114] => 26.8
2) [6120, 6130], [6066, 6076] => 25.9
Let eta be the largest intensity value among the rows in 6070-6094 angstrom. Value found 29.27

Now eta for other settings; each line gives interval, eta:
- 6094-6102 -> 27.5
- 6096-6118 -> 27.5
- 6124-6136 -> 26.18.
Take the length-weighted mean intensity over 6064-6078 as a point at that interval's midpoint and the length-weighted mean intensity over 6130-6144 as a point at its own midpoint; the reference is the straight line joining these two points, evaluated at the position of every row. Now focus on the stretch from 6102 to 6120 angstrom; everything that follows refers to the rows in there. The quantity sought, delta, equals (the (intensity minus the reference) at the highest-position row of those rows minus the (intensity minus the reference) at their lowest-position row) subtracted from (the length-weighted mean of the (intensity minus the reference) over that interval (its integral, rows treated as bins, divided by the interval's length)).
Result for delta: 2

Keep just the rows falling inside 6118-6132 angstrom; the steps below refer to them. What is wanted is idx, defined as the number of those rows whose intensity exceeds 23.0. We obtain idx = 3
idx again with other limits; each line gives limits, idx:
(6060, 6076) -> 2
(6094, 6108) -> 4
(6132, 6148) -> 5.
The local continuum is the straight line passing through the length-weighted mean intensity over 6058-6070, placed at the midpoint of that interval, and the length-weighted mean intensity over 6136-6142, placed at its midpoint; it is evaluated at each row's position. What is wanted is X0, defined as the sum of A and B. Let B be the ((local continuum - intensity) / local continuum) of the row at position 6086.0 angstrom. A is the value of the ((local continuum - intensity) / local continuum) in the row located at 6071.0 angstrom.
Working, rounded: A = 0.04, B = -0.16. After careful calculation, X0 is -0.12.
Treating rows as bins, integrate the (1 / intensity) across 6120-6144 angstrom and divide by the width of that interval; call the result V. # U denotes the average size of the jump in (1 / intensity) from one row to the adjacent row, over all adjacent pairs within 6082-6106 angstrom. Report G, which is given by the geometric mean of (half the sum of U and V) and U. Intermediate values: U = 0.0062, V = 0.0404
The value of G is 0.0120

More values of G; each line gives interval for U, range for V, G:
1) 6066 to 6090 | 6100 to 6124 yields 0.0080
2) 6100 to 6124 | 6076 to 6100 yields 0.0098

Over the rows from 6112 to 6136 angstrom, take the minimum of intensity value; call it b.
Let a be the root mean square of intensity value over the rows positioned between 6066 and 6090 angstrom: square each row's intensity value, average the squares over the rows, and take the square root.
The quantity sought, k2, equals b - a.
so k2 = -5.0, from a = 26.6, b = 21.59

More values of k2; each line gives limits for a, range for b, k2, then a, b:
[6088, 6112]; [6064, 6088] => -1.1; 23.2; 22.14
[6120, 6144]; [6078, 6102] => -6.8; 25.1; 18.34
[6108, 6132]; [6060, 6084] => -4.2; 23.6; 19.37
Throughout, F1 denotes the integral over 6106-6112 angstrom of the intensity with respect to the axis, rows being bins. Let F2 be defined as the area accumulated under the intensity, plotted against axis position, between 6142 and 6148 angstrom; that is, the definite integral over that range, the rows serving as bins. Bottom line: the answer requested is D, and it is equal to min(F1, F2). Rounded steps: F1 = 134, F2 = 157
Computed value 134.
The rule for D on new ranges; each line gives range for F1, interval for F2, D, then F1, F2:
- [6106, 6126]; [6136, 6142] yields 165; 470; 165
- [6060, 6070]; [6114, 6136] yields 219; 219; 528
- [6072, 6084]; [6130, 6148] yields 339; 339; 474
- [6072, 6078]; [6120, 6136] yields 167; 167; 382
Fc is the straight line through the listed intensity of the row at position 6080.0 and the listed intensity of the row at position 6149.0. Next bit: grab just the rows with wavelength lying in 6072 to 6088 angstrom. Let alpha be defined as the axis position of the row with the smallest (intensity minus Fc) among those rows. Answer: 6074.0 angstrom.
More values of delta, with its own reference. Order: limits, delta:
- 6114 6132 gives 0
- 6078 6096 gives 9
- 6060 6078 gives -10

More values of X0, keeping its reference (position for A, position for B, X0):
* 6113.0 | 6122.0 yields 0.08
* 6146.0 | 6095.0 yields 0.24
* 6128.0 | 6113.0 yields 0.06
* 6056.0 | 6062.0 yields -0.07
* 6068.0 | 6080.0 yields -0.21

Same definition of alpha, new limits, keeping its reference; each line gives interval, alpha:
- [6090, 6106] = 6092.0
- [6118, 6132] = 6125.0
